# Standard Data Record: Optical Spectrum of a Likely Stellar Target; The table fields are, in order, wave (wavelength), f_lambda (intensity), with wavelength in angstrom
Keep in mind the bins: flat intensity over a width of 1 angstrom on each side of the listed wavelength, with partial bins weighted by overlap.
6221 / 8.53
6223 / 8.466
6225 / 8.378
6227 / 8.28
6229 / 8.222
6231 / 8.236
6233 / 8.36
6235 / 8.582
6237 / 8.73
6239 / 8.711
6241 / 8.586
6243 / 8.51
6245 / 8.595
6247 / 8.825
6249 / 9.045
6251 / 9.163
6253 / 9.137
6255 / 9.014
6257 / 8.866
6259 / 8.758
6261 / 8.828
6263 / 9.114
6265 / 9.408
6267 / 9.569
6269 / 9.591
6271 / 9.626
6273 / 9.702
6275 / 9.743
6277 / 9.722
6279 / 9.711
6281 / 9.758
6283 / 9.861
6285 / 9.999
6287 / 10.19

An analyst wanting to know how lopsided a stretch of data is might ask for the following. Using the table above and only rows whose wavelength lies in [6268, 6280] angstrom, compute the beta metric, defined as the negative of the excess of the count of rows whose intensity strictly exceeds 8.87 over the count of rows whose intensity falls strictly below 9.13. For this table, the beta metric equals -6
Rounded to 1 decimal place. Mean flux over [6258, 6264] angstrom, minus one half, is 8.4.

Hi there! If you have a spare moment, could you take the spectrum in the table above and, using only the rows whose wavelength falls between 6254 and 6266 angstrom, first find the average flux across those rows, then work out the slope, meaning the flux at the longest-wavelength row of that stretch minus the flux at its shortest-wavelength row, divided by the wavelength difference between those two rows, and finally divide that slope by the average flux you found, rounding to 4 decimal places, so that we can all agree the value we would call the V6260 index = 0.0044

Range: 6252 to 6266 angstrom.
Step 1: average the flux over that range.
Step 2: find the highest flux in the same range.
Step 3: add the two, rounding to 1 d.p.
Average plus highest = 18.4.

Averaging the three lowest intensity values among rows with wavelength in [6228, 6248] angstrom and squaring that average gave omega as 68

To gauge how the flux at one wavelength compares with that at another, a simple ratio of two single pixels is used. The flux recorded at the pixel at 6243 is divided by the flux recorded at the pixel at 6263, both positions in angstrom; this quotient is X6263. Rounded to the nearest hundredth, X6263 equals 0.93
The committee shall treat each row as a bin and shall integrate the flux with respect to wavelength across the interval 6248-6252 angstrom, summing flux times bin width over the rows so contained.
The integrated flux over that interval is 36.4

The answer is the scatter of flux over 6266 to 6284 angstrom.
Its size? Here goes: 0.09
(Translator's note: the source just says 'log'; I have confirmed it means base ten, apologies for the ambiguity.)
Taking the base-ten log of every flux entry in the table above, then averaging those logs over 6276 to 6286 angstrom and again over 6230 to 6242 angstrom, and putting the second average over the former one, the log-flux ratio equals 0.939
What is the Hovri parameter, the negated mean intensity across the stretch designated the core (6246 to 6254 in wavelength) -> -9.0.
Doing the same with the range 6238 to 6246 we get -8.6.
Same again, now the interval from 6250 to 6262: -9.0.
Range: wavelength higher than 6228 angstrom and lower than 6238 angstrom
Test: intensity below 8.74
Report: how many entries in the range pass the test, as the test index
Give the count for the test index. 5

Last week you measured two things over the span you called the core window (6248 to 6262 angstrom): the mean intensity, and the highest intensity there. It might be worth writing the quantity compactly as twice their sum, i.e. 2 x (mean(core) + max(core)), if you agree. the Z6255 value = 36.3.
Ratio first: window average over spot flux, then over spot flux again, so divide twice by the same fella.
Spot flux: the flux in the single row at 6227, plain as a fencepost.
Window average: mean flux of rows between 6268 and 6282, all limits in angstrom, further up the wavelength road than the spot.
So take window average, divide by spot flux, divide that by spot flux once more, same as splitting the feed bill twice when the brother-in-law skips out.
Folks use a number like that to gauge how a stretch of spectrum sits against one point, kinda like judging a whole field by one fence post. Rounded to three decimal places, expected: 0.141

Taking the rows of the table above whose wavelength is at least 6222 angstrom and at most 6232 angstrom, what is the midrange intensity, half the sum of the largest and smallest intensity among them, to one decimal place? 8.3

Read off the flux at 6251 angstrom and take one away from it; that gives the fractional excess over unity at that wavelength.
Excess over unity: 8.2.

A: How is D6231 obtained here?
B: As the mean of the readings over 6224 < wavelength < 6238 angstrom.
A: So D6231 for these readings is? 8.4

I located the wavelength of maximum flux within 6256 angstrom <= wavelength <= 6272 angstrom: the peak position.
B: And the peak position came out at 6271 angstrom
